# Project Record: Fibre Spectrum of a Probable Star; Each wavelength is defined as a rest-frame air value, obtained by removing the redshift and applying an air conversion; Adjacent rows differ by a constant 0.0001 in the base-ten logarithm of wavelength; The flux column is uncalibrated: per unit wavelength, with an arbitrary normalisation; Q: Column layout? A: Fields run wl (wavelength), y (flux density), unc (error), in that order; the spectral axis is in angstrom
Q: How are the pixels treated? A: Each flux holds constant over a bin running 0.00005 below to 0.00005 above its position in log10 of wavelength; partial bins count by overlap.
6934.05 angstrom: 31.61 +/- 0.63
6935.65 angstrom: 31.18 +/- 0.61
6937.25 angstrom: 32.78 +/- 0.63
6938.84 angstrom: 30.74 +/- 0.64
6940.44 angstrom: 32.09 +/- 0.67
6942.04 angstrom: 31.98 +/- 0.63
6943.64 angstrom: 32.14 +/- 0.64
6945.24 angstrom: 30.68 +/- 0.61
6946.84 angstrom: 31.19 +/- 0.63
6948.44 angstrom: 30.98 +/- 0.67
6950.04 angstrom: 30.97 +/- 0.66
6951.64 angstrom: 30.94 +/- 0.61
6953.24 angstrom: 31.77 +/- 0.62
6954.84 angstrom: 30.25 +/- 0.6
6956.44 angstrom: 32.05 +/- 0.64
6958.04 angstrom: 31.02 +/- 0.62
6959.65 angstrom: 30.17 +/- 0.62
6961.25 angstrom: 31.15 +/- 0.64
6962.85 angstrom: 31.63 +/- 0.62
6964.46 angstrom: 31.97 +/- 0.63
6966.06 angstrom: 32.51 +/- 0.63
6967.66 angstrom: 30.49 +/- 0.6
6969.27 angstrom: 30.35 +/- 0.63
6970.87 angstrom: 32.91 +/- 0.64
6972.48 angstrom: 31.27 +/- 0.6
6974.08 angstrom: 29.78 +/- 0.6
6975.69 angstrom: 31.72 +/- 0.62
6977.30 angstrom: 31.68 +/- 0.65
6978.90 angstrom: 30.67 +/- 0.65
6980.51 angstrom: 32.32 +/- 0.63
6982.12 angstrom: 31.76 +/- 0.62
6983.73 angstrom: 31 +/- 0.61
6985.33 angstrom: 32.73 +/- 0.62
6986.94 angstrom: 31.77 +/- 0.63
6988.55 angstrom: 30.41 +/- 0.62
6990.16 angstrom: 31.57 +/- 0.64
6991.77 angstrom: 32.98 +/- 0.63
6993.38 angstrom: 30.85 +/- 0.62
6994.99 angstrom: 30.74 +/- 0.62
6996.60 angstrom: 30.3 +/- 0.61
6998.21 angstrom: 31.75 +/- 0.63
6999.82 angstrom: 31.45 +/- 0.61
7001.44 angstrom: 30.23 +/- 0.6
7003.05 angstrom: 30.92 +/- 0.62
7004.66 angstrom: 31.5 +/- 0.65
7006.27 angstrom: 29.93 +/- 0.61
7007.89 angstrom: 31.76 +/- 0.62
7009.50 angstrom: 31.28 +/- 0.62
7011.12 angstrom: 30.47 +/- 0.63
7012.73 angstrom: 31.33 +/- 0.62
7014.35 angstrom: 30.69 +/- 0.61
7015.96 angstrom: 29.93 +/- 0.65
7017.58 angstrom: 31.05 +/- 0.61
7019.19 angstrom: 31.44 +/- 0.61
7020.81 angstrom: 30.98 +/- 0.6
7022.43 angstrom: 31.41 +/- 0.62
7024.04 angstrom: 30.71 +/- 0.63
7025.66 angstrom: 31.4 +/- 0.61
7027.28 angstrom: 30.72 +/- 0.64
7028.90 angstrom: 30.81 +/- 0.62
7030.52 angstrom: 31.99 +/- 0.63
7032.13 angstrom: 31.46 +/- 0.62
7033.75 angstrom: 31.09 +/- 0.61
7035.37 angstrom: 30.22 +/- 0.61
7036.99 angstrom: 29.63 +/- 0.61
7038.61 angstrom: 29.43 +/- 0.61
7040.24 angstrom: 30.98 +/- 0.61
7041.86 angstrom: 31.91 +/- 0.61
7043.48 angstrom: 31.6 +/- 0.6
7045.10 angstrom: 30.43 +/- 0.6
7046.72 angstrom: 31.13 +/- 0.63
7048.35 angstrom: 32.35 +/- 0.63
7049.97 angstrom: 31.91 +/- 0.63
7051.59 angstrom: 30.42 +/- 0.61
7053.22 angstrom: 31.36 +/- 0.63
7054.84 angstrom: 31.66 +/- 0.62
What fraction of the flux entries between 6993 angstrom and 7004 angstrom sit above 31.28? 0.29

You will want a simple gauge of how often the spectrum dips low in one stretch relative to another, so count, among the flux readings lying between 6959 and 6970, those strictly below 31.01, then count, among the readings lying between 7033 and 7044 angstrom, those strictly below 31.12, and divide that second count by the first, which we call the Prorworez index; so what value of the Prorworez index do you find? 1.7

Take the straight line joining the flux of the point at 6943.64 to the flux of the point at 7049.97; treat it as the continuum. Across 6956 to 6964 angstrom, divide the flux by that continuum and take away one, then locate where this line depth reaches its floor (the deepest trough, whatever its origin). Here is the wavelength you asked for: 6959.65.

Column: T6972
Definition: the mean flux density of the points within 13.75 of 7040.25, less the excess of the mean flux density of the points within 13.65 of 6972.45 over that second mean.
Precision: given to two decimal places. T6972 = 30.63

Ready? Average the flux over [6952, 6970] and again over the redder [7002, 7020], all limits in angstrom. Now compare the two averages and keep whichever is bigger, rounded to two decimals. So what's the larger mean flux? 31.21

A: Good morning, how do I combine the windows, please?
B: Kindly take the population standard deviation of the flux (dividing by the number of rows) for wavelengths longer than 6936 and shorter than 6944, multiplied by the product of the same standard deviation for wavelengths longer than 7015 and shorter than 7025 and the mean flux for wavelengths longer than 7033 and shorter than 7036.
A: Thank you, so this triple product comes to 10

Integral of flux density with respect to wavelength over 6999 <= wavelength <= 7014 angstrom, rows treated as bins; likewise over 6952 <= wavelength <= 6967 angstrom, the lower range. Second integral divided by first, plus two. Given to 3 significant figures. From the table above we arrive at 3.01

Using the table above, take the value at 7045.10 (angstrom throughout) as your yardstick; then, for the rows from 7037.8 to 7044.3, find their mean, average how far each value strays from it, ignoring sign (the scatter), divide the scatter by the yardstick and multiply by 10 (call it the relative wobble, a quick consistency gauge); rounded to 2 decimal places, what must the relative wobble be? 0.25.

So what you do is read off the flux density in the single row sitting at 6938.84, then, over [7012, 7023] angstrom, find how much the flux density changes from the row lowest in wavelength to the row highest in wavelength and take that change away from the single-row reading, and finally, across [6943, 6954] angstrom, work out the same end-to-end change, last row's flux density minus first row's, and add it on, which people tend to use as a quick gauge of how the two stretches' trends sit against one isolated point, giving 30.3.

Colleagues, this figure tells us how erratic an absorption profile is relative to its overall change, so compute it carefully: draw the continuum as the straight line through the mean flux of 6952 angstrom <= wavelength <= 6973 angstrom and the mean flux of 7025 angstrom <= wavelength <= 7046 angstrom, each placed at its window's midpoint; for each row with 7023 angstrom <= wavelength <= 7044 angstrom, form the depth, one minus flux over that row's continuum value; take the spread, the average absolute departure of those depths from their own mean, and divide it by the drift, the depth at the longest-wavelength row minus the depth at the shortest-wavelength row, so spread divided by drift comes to -0.6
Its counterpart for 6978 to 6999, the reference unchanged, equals -0.6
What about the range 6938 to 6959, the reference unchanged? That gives -1.4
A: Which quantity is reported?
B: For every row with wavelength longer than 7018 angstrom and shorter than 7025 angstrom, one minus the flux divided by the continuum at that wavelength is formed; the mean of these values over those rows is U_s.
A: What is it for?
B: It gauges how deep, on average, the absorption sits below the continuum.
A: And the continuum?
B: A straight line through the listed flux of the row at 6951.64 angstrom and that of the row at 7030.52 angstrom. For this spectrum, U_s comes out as 0.023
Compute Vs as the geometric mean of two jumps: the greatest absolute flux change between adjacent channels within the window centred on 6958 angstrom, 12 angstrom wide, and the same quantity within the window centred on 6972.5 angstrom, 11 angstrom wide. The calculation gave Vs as 2.15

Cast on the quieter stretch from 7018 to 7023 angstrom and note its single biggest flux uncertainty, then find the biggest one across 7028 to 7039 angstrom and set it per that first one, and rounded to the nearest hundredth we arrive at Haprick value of 1.02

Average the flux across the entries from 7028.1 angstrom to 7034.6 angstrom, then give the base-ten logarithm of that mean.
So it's 1.50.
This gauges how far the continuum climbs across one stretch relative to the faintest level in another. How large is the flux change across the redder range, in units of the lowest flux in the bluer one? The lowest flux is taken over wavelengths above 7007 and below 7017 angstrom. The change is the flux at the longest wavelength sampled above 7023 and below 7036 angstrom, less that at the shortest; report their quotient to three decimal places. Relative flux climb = -0.016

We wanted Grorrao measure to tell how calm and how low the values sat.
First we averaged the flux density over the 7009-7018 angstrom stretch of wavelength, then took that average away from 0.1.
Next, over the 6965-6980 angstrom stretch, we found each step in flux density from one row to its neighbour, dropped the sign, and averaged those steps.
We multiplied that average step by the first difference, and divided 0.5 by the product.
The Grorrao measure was -0.012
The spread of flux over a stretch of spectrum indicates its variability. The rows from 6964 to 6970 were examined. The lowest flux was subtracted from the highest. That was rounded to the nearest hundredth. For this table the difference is 2.16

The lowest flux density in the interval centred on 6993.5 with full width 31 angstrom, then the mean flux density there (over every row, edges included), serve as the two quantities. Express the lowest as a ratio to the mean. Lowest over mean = 0.956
